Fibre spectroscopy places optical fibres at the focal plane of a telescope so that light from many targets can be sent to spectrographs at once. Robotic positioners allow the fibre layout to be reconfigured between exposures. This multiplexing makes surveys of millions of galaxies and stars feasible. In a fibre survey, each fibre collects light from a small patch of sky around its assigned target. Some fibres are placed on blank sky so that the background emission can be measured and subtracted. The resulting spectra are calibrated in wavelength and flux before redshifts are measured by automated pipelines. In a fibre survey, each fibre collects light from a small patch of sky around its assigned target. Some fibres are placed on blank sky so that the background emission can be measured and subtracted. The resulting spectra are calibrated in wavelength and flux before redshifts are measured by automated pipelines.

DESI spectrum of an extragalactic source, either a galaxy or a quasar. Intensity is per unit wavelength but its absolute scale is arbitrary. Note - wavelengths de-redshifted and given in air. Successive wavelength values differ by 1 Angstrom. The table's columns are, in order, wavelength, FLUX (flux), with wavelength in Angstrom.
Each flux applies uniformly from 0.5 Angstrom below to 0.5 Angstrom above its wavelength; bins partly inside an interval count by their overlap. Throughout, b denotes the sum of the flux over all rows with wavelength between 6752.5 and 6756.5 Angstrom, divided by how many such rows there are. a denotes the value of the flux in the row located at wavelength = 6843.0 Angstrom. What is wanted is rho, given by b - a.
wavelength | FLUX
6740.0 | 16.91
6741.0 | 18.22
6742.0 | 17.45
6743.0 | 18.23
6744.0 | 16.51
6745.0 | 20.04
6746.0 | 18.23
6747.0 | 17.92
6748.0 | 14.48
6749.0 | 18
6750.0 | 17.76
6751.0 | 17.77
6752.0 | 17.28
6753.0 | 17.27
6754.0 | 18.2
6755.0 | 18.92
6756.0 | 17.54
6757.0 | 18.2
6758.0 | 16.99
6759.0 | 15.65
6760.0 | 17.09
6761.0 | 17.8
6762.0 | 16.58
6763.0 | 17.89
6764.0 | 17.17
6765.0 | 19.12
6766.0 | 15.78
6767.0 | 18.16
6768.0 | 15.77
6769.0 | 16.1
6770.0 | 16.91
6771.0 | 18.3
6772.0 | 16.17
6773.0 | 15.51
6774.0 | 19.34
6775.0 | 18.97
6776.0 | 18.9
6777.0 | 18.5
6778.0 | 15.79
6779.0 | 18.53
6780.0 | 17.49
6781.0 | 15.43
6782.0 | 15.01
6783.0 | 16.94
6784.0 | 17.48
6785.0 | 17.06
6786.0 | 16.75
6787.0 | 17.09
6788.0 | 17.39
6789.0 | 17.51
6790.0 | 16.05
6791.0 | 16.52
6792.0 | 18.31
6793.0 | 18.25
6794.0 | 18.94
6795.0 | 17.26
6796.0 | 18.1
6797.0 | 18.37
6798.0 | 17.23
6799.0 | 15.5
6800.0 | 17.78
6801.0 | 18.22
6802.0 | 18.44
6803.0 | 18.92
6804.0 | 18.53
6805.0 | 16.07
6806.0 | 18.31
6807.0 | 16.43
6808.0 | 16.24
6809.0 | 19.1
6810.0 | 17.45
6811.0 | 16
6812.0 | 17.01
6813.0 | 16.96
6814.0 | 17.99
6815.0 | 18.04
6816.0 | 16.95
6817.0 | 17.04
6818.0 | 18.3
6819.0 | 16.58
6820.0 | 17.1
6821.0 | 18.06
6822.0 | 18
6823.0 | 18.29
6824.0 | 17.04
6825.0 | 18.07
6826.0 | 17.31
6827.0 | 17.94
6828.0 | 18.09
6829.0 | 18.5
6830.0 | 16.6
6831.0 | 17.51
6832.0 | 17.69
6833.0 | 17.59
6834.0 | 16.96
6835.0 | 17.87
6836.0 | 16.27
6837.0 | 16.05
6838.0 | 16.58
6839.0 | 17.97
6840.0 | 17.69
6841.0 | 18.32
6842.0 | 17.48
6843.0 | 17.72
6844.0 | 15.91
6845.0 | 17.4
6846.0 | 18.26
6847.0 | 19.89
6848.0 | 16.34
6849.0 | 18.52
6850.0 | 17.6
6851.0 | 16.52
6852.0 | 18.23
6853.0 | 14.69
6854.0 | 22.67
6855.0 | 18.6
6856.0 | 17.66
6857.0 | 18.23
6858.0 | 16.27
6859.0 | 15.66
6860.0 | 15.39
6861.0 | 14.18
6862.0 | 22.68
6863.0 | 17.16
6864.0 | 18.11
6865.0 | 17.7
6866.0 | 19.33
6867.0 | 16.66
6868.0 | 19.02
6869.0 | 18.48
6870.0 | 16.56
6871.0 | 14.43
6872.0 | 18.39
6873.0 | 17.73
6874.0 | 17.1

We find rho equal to 0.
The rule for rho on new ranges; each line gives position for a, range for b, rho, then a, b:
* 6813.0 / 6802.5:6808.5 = 0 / 16.96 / 17.4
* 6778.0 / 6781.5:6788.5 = 1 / 15.79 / 16.8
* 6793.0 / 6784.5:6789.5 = -1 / 18.25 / 17.2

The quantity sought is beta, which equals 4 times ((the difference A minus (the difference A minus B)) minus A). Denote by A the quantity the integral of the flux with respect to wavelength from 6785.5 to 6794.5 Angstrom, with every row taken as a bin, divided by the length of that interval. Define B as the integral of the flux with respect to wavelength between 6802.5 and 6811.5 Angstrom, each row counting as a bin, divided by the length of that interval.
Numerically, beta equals 0.1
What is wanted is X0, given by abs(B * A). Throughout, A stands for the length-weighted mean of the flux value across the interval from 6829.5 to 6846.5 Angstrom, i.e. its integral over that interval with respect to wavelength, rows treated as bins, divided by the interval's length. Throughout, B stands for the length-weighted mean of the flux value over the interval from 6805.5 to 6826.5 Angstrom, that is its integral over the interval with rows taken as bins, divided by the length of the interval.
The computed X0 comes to 302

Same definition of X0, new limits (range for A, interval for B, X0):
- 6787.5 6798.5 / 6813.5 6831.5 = 311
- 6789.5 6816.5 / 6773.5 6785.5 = 306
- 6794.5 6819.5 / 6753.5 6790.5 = 301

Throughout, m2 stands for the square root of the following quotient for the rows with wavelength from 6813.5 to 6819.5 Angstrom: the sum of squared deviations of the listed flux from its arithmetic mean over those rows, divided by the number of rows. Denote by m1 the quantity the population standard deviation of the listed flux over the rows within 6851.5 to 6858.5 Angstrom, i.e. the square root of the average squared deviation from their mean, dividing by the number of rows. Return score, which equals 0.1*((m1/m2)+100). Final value 10.4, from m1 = 2.28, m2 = 0.6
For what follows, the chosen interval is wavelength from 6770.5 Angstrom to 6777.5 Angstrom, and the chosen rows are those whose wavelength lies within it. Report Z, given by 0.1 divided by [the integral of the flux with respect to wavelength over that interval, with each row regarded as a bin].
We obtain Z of 0.0008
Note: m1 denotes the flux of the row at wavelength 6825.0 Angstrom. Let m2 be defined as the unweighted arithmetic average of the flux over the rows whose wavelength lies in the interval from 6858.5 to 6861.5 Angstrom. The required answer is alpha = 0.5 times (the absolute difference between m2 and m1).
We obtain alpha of 1.5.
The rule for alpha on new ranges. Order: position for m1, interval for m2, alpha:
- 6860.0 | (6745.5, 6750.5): 0.9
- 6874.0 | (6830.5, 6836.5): 0.1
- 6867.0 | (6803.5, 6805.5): 0.3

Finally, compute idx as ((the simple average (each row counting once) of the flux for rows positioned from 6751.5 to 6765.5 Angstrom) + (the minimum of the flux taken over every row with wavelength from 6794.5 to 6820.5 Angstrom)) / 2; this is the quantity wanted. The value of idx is 16.5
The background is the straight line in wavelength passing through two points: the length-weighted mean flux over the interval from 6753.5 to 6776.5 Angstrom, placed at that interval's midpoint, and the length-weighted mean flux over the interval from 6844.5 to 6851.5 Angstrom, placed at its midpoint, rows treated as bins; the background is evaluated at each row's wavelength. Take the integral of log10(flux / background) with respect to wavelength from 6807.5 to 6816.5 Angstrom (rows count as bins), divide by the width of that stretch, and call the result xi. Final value -0.009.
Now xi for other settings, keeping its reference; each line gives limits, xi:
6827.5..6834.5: -0.004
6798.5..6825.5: -0.004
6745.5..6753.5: -0.002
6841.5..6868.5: -0.005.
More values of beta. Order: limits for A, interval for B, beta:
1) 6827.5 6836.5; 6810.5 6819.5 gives -1.0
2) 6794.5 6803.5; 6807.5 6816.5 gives -1.8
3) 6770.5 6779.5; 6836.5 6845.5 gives -2.2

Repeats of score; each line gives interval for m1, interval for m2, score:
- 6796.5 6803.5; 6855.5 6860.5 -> 10.1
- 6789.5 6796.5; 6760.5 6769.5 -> 10.1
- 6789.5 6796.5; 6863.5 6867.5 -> 10.1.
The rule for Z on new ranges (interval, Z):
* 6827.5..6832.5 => 0.0011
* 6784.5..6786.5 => 0.0030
